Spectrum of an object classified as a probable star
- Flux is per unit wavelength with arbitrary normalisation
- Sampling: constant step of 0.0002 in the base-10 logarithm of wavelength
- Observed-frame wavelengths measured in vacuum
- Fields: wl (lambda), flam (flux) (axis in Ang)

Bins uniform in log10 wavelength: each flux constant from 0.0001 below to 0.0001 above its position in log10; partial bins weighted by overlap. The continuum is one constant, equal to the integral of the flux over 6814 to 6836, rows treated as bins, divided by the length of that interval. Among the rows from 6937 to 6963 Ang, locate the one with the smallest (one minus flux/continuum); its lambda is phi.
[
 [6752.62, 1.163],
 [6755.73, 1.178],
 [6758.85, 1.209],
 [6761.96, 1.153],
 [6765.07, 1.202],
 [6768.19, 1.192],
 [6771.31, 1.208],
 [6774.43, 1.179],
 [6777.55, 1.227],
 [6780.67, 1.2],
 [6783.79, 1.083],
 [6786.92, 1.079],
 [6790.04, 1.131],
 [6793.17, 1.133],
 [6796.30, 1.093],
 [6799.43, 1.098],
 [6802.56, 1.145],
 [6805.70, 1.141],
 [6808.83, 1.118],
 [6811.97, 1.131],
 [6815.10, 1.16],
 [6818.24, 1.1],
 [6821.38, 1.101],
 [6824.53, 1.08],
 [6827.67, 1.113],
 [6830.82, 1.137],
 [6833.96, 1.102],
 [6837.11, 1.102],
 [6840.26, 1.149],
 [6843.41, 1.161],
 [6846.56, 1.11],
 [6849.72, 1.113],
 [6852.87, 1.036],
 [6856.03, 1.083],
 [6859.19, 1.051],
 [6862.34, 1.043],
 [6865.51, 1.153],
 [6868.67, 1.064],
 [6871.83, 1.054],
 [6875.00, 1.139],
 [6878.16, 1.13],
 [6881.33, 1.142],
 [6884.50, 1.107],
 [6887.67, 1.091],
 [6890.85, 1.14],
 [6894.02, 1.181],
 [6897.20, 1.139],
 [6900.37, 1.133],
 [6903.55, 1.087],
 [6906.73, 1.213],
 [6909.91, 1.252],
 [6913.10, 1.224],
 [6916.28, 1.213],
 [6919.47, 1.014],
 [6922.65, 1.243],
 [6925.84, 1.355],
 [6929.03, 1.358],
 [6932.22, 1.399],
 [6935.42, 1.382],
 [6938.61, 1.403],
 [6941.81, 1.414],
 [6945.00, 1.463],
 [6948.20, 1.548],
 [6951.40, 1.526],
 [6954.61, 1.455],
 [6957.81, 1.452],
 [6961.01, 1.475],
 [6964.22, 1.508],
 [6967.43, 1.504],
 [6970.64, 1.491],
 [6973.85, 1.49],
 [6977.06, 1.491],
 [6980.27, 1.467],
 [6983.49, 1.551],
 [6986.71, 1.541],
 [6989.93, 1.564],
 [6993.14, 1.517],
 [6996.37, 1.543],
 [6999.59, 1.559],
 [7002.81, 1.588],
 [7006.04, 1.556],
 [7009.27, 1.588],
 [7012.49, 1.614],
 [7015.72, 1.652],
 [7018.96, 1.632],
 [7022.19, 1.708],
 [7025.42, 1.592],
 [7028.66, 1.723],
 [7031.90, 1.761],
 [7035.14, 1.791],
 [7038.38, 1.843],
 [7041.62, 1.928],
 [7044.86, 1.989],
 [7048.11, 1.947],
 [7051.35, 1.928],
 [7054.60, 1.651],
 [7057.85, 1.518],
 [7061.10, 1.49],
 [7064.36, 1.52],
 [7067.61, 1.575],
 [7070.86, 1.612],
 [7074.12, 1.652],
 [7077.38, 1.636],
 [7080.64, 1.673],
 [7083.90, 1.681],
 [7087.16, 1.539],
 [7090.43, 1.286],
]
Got 6948.20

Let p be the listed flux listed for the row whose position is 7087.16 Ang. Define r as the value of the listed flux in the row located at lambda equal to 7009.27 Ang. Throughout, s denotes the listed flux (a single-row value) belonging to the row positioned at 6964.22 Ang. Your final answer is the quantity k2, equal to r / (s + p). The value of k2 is 0.52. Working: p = 1.539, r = 1.588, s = 1.508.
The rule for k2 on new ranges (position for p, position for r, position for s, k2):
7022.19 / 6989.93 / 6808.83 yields 0.55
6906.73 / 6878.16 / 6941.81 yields 0.43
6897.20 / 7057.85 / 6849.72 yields 0.67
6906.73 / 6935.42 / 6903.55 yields 0.60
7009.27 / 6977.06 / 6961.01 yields 0.49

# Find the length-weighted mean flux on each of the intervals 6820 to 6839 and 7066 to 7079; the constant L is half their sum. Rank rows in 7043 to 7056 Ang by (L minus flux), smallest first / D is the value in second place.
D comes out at -0.6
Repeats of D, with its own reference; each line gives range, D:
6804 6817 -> 0.2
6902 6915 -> 0.1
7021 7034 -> -0.4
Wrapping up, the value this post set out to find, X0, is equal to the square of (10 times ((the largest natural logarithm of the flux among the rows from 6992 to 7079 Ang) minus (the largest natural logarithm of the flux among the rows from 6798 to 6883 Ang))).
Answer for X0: 29.0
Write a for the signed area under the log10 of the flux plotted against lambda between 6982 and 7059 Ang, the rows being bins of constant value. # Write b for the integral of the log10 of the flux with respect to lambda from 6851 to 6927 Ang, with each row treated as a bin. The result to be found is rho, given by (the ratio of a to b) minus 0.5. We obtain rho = 3.7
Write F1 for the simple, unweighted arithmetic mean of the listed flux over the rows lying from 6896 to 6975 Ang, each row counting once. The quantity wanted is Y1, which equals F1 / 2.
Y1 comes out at 0.67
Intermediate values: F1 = 1.35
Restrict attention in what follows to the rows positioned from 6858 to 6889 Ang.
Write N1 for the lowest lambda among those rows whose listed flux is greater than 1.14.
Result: 6865.51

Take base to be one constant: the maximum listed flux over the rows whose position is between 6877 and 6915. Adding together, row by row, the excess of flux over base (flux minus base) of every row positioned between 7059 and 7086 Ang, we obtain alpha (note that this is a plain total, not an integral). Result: 3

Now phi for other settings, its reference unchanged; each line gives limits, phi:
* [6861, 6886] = 6865.51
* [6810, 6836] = 6815.10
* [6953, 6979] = 6964.22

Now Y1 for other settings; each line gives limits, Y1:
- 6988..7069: 0.84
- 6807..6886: 0.55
